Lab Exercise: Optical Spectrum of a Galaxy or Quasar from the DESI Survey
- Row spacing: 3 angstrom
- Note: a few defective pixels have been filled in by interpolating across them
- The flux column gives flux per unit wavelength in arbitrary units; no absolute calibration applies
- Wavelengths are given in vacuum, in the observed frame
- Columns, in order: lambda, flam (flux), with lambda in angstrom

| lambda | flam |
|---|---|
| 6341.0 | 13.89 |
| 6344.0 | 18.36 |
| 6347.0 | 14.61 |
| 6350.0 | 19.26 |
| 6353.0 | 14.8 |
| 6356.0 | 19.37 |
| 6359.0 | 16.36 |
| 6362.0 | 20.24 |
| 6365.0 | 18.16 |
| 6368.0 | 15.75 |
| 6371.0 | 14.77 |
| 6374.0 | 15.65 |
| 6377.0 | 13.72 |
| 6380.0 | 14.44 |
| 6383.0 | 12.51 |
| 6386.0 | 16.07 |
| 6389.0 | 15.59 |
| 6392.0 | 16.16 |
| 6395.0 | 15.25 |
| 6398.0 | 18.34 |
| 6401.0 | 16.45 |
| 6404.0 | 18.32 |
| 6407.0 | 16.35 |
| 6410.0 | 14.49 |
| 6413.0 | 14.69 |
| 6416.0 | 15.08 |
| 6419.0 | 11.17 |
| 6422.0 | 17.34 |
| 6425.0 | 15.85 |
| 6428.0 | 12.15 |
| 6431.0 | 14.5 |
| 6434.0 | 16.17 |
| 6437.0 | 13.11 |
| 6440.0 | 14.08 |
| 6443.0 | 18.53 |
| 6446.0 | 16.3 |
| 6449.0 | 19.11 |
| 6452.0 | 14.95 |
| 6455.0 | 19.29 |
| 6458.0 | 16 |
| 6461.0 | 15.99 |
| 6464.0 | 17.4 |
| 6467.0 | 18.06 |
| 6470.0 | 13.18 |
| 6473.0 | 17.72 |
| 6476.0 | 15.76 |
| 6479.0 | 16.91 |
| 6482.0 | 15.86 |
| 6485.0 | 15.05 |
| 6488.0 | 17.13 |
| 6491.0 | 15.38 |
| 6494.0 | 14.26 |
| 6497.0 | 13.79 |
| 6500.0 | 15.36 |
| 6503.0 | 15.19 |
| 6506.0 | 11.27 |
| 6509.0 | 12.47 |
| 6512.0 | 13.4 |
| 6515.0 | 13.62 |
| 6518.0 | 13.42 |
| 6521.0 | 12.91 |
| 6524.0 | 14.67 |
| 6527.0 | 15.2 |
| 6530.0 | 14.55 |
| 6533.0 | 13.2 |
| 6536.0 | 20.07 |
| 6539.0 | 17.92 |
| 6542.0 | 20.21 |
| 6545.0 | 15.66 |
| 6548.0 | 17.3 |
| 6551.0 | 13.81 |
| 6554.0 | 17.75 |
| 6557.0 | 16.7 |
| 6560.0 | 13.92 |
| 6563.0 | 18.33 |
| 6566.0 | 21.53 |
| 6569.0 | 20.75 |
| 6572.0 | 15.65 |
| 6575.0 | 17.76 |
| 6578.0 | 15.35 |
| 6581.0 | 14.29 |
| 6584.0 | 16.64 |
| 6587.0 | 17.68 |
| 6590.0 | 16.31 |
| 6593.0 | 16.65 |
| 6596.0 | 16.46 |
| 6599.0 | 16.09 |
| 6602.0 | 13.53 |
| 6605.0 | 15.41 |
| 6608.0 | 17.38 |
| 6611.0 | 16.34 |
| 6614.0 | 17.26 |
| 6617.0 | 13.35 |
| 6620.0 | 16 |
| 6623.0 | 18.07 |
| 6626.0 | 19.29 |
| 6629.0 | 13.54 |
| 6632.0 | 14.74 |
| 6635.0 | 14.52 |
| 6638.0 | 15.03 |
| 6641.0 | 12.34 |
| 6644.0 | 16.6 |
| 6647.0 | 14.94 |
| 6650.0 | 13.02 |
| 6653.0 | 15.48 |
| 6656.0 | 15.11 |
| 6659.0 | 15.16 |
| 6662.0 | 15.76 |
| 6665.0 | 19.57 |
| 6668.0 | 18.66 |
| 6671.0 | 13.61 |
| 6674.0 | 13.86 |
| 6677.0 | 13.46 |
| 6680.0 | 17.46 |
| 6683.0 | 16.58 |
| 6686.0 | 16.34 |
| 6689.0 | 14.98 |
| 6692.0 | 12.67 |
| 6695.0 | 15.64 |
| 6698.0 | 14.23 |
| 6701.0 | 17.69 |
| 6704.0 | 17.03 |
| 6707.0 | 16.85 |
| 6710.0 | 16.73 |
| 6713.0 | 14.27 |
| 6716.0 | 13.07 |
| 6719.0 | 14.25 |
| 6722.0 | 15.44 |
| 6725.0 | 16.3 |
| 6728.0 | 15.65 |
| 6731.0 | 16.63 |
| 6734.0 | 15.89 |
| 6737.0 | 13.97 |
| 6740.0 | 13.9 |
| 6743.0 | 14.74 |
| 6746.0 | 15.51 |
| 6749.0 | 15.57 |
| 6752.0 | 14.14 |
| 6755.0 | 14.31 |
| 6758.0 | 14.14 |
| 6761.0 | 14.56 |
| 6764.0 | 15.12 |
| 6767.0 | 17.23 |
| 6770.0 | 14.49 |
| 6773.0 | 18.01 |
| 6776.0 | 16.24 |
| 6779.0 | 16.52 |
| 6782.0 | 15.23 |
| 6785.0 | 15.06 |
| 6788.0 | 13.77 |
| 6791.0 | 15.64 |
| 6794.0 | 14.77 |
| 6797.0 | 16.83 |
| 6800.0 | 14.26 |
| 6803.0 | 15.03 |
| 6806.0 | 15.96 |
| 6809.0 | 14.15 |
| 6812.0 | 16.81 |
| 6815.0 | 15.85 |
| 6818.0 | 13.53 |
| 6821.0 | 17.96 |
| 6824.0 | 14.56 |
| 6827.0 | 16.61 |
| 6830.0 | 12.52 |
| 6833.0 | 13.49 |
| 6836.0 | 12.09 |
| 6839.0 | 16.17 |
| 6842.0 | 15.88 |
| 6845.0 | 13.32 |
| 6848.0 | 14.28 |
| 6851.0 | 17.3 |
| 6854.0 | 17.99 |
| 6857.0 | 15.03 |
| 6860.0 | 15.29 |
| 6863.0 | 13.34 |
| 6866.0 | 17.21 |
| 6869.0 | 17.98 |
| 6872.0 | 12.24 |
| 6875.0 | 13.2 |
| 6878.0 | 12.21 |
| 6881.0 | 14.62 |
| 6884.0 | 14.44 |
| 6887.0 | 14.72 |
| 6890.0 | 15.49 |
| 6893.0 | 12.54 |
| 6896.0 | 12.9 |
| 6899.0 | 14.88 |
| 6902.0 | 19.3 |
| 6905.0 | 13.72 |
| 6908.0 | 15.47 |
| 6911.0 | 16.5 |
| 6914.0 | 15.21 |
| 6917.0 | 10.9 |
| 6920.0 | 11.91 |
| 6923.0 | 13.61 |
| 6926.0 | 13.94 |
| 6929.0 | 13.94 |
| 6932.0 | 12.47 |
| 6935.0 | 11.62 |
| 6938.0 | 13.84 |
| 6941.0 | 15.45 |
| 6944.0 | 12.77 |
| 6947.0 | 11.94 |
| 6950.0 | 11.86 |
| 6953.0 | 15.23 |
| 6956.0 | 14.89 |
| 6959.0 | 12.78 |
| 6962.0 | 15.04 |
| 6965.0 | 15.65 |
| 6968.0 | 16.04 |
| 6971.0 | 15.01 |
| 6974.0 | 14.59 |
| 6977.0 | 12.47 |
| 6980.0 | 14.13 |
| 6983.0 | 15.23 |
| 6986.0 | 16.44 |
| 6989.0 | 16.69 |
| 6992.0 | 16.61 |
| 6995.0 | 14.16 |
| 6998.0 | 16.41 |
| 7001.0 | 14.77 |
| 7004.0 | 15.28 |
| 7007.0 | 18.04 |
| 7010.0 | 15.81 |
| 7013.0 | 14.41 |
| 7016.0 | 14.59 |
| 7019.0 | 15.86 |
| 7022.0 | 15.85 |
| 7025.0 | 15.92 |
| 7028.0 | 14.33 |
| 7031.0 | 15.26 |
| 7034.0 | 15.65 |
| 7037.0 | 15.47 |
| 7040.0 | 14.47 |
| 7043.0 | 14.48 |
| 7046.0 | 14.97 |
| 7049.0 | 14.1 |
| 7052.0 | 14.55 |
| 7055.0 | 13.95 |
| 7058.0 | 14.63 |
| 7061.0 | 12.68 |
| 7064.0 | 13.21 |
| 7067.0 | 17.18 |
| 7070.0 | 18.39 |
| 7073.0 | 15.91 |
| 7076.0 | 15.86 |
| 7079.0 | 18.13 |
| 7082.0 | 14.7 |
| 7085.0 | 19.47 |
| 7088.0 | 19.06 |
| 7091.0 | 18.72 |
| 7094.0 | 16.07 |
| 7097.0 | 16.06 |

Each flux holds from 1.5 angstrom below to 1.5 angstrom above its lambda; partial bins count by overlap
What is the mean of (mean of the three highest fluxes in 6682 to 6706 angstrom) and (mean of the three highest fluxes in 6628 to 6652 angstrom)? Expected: 16.3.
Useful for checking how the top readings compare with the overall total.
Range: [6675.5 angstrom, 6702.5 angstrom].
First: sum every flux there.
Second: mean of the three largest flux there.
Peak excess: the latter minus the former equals -122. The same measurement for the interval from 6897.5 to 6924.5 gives -114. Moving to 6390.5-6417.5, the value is -127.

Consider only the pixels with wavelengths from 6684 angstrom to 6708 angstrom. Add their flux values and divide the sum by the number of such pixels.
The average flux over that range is 15.7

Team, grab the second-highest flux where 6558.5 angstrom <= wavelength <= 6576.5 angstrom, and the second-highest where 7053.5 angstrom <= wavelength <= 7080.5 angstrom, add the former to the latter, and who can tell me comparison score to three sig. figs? 38.9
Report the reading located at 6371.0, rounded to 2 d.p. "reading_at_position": 14.77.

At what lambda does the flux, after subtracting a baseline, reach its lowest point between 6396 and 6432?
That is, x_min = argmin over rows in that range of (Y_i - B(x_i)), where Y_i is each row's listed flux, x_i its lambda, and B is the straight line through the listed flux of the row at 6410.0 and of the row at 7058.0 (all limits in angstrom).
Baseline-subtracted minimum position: 6419.0 angstrom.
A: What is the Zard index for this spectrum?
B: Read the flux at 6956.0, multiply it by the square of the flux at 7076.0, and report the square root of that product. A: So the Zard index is 61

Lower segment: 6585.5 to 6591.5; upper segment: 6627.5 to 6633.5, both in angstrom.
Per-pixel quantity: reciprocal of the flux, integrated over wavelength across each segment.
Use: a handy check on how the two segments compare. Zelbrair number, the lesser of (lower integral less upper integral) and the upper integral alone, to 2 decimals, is -0.07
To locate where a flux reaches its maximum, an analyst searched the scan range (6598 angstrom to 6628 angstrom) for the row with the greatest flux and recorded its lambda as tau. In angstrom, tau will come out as 6626.0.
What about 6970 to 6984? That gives 6983.0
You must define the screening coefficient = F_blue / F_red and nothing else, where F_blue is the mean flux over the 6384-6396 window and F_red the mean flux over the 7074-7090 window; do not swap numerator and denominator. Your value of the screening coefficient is 0.90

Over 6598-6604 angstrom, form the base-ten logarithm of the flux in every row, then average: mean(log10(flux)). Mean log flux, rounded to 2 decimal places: 1.17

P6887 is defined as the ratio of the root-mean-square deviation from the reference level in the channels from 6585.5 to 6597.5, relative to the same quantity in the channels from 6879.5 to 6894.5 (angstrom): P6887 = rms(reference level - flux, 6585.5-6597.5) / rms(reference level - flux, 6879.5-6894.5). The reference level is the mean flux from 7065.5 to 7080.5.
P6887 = 0.21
